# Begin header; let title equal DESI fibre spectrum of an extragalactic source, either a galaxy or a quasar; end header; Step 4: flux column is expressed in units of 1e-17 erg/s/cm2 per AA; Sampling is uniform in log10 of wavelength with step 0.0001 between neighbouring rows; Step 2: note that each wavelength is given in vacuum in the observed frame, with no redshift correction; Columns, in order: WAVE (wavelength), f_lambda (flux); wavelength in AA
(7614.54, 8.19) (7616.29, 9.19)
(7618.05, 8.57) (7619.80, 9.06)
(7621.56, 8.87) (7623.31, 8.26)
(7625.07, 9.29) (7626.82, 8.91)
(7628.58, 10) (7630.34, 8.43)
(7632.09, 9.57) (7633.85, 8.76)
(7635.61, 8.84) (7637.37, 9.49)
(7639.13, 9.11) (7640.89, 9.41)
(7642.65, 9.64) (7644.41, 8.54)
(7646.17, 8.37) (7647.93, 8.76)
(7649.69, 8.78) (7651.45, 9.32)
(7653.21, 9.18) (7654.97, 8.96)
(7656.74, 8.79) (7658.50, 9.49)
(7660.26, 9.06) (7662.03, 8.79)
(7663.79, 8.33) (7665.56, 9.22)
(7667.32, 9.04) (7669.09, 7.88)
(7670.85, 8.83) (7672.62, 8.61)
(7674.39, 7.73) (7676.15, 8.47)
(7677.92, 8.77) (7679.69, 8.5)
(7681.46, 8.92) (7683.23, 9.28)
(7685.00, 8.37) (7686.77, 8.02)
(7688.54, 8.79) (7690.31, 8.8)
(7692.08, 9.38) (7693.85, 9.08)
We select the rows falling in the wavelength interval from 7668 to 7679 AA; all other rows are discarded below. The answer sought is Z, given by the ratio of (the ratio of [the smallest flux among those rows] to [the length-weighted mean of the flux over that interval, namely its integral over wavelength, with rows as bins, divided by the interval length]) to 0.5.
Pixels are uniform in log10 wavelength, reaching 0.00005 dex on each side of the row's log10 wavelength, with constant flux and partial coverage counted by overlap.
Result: 1.84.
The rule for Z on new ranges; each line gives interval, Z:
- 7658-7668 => 1.86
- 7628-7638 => 1.84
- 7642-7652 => 1.89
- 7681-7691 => 1.85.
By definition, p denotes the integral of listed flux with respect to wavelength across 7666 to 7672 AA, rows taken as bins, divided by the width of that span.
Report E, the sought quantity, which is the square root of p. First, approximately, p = 8.6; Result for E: 2.94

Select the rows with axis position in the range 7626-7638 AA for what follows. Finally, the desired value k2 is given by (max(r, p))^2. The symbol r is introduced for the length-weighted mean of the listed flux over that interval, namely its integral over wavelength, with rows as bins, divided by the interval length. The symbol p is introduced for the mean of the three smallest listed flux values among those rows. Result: 83.4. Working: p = 8.68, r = 9.13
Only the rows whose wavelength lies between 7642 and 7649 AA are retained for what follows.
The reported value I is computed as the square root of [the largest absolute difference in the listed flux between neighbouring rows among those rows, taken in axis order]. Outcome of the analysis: 1.05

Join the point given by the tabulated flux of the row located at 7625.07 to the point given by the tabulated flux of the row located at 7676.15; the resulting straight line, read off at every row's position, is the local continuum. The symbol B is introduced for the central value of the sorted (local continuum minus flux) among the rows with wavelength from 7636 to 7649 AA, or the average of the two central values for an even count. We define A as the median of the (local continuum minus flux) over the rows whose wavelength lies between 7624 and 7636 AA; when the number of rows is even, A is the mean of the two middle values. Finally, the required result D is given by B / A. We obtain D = -0.16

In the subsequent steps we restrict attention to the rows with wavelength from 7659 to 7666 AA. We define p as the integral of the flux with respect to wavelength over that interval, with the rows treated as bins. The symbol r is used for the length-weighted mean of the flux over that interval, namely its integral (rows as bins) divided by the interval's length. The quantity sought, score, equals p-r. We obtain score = 53.1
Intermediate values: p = 62.0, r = 8.9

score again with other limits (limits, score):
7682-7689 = 51.7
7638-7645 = 55.3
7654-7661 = 54.5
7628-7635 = 54.8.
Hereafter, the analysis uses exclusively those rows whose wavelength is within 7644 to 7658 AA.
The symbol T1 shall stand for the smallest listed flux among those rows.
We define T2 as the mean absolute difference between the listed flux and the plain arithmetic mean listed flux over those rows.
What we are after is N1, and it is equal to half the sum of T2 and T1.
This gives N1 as 4.30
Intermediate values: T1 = 8.37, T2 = 0.24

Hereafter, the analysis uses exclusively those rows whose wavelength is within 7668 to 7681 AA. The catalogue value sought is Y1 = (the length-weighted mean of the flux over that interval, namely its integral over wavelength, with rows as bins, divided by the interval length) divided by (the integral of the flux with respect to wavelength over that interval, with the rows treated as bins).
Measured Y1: 0.08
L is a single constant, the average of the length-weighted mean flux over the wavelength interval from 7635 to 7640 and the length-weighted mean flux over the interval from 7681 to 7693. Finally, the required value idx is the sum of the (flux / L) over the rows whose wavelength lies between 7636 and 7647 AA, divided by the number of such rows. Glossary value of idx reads 1.01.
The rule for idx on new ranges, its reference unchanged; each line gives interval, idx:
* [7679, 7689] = 0.96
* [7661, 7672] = 0.97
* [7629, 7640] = 1.01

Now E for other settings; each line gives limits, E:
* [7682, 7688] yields 2.93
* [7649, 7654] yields 3.02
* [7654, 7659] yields 3.01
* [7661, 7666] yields 2.96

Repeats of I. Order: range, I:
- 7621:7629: 1.04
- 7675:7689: 0.95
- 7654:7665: 0.84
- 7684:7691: 0.88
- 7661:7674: 1.08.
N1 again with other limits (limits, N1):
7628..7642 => 4.42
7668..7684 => 4.05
